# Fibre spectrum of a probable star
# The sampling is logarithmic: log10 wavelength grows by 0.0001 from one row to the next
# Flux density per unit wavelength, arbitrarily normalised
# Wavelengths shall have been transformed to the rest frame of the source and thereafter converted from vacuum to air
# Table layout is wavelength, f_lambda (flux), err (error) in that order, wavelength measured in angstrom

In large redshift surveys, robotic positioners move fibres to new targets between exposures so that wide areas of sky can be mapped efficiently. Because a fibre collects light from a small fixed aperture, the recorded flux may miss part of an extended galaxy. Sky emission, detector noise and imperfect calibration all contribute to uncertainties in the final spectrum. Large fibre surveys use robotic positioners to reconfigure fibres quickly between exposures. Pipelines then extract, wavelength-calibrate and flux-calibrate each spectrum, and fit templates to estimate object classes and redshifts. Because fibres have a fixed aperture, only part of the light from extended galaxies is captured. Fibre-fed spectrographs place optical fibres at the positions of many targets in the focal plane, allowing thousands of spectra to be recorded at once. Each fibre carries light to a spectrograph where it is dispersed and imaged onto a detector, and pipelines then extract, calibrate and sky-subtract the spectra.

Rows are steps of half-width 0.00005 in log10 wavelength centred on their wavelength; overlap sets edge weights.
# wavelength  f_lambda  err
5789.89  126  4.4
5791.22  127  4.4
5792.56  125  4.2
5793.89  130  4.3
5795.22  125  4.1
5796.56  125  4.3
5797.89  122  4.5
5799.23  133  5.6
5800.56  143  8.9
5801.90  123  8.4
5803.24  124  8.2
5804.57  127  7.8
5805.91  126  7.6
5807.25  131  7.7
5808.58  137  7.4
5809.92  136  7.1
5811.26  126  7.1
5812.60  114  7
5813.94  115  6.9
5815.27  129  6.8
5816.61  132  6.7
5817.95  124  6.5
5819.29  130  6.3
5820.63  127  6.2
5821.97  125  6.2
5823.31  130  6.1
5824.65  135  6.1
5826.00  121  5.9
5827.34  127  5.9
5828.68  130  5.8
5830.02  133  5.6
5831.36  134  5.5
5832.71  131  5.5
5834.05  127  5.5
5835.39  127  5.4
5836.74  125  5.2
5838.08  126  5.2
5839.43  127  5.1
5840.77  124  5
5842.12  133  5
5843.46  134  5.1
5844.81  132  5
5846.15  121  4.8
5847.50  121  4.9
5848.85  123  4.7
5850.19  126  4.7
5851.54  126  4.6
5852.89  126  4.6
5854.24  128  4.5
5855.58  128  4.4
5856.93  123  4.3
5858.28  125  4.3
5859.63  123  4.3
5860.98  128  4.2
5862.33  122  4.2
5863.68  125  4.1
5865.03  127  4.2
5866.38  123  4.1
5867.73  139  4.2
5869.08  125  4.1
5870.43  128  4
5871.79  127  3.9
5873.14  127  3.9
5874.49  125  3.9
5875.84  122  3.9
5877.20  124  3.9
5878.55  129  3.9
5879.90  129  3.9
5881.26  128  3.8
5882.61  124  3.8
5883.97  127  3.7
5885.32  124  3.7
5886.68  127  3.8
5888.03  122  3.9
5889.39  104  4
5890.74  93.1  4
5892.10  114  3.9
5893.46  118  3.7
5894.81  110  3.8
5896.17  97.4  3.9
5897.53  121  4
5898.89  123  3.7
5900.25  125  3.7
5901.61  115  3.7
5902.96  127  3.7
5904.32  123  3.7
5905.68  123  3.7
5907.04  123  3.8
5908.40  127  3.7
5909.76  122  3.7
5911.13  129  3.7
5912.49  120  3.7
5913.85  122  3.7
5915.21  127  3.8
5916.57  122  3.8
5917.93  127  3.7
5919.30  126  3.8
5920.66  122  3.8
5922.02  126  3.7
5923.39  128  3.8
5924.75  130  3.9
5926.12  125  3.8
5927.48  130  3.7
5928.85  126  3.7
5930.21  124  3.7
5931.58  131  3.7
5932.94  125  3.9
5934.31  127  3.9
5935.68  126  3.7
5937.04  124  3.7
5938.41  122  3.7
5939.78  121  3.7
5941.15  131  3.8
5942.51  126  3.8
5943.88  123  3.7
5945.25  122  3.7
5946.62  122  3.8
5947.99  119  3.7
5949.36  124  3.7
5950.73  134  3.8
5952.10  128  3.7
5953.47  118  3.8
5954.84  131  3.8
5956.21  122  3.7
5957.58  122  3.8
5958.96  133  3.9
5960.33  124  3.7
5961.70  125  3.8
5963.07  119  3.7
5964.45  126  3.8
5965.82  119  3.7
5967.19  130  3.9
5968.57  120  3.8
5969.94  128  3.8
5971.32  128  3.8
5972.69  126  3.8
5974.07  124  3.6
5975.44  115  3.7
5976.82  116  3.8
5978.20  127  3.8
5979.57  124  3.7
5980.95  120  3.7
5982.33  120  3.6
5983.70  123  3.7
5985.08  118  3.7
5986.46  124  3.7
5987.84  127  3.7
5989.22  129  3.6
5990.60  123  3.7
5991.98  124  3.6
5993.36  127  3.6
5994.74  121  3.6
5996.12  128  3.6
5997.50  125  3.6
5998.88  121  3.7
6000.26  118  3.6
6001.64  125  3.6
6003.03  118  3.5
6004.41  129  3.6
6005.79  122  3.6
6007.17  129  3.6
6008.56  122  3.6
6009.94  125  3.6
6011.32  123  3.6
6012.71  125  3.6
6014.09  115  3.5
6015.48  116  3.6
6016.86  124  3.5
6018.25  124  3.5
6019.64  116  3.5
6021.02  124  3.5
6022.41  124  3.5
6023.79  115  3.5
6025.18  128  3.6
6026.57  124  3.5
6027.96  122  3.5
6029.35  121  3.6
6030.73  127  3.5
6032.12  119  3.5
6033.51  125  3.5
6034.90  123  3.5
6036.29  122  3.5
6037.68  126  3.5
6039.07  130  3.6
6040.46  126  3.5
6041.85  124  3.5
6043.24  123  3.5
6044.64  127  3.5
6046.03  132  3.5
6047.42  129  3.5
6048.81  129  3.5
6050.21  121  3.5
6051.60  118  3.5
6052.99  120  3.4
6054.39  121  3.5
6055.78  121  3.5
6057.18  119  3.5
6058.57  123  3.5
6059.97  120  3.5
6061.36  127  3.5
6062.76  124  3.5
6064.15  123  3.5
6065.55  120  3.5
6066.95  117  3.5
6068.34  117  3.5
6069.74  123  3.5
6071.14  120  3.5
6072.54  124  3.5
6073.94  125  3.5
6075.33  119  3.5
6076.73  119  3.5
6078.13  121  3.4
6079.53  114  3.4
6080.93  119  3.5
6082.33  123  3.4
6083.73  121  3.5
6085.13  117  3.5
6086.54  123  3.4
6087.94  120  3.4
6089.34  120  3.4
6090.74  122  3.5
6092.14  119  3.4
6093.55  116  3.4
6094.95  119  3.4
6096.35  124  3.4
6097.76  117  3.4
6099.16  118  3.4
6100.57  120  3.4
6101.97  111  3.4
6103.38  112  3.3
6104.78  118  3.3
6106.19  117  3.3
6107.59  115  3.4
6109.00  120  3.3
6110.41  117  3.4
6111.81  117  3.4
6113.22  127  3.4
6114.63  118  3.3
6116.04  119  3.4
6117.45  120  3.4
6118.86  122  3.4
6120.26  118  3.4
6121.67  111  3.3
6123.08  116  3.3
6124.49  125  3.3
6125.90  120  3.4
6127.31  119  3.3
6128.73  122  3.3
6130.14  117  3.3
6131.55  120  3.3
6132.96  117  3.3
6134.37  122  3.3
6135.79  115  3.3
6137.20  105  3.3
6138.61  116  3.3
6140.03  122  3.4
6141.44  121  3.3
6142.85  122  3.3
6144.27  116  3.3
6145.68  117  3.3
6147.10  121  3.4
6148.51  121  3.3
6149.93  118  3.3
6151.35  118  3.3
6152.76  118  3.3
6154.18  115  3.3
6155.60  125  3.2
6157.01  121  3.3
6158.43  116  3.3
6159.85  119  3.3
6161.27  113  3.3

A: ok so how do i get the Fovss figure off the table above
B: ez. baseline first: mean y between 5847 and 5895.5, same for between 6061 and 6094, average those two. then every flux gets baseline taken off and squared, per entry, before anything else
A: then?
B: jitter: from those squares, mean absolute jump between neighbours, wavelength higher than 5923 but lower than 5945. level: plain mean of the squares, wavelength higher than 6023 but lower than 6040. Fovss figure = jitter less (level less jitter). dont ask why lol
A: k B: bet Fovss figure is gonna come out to 56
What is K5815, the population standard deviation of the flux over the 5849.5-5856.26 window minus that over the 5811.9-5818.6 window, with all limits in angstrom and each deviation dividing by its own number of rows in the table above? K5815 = -6.3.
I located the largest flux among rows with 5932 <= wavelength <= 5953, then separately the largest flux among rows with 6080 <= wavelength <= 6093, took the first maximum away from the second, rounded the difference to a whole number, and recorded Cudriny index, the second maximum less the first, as -11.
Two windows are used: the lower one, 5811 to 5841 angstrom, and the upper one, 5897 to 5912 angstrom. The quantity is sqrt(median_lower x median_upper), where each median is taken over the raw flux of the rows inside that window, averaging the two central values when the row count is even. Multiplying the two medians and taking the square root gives 125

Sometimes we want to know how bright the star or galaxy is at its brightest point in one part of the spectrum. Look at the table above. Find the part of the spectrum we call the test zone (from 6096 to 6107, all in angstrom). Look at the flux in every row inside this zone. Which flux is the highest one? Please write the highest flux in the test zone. 124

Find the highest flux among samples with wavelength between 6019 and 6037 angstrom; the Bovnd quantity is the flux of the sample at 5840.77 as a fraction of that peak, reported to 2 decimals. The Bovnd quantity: 0.97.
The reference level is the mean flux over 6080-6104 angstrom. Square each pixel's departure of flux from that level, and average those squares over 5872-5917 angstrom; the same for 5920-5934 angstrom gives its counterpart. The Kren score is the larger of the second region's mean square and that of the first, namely 77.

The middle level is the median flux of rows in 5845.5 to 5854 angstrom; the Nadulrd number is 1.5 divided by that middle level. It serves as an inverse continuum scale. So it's 0.0120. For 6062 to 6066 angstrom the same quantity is 0.0122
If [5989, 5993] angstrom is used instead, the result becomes 0.0121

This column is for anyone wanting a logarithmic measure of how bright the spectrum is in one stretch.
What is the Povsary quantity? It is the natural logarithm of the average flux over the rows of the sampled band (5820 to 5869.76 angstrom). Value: 4.85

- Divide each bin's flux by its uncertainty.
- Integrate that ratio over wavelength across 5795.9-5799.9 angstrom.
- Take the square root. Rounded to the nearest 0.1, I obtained 10.3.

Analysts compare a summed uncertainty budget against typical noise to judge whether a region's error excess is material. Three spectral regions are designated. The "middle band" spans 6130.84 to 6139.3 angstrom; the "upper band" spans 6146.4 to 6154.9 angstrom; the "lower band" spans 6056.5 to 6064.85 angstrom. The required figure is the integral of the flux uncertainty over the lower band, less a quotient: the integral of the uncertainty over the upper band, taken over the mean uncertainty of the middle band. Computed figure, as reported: 21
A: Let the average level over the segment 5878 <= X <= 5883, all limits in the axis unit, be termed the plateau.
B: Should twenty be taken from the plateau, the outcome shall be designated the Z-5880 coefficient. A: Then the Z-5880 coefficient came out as 108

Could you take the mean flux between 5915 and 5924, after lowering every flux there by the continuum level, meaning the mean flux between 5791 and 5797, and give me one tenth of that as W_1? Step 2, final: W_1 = -0.1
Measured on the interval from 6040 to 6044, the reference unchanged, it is -0.2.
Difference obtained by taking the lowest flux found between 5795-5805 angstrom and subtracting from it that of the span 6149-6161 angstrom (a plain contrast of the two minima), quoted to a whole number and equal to 7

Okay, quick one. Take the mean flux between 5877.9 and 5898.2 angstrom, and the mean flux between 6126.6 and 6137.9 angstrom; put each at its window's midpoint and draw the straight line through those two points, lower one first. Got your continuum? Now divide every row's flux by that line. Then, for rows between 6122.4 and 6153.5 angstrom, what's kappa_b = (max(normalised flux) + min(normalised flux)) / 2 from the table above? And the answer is 0.98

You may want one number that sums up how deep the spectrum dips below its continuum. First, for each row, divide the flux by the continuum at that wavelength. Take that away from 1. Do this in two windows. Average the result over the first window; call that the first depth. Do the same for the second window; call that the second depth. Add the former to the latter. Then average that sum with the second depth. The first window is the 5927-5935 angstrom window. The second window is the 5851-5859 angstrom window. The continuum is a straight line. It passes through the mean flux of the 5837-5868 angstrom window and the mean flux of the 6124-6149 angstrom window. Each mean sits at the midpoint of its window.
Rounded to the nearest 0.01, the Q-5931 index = -0.01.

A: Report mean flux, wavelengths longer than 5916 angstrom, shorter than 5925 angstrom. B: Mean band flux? 126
